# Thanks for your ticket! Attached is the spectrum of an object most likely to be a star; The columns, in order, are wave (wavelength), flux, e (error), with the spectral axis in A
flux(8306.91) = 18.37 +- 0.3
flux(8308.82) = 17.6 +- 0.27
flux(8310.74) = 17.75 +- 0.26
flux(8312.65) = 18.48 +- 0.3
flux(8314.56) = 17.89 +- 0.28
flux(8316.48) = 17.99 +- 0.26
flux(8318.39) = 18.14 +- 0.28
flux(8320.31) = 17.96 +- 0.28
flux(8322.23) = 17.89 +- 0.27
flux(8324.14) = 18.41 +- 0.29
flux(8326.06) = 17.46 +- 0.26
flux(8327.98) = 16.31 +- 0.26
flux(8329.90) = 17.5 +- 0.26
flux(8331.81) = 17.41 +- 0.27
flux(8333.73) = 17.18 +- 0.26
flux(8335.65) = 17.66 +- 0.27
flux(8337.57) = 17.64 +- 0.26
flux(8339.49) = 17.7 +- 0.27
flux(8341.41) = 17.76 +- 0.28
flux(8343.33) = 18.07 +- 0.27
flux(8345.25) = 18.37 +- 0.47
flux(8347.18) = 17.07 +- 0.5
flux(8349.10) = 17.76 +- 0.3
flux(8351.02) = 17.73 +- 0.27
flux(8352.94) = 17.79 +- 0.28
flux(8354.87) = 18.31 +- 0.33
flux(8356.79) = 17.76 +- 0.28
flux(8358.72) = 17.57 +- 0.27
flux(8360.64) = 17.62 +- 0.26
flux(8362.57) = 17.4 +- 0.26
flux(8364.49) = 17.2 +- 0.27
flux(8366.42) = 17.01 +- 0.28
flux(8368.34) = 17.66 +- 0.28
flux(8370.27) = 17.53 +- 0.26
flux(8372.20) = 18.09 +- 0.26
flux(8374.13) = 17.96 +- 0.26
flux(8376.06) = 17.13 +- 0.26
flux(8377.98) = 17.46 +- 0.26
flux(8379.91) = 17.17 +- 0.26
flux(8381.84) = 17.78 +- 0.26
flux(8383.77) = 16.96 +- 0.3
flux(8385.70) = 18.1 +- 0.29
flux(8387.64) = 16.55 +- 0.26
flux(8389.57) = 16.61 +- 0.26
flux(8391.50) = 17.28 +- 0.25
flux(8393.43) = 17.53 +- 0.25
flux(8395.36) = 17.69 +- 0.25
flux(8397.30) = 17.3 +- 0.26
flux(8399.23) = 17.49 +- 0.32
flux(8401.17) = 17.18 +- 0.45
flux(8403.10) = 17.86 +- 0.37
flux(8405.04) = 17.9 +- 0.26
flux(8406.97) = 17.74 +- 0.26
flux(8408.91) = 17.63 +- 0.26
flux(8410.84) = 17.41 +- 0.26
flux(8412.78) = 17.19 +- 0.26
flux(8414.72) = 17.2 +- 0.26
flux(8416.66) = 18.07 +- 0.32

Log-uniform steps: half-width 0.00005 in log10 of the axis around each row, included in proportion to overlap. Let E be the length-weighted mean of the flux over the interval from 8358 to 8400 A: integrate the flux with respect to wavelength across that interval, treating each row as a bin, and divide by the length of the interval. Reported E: 17.41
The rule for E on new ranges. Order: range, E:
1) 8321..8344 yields 17.58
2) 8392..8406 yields 17.55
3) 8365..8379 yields 17.54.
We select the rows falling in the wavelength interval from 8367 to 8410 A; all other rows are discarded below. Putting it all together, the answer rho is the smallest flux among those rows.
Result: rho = 16.55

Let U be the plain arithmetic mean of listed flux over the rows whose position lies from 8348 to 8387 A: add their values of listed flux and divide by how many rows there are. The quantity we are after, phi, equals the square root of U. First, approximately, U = 17.6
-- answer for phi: 4.195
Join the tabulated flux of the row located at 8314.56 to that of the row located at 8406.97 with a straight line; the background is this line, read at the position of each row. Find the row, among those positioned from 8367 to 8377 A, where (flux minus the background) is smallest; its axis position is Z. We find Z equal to 8376.06 A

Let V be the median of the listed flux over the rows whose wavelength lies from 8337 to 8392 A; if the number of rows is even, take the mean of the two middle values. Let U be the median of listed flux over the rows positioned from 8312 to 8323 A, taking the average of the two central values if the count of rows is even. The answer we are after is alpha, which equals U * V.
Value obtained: 317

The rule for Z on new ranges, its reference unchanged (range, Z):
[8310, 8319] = 8310.74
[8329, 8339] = 8333.73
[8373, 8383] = 8376.06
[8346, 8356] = 8347.18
